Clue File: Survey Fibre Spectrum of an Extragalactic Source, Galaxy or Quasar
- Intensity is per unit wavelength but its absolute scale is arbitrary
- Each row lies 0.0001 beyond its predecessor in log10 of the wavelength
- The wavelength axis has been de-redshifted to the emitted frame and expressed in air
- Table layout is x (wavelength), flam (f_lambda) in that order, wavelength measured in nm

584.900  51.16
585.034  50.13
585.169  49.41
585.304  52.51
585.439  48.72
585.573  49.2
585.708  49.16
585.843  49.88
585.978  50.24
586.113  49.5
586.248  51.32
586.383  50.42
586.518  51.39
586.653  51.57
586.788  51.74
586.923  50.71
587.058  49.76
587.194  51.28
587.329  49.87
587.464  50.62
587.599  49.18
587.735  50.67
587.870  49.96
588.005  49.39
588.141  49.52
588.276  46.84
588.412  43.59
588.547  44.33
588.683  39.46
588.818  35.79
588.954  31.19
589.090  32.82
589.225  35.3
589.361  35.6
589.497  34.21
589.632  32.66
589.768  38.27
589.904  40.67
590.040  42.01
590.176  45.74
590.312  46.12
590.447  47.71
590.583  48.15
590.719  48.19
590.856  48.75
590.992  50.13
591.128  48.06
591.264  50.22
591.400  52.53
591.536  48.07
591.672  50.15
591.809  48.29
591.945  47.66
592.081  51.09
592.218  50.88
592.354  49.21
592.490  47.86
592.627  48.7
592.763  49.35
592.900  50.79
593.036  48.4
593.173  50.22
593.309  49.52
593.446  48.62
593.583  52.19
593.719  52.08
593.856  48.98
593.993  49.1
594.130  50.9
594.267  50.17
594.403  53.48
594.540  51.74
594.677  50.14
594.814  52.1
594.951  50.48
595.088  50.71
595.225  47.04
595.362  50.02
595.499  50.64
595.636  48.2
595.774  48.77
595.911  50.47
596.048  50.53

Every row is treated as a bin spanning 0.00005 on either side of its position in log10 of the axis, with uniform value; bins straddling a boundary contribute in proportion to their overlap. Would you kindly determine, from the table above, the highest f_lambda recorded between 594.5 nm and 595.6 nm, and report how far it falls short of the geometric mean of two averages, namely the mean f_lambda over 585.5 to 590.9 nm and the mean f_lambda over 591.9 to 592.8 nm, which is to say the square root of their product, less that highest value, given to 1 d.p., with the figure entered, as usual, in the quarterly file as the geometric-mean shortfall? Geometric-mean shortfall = -4.7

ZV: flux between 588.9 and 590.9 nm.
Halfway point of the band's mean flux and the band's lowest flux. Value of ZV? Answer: 35.8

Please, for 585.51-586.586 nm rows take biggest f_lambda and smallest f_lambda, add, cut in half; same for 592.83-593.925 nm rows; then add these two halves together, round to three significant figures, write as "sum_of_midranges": 101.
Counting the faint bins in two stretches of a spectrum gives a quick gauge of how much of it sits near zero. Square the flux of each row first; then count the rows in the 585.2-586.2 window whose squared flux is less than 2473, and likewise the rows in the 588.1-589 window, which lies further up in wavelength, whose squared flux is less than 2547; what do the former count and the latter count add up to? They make 11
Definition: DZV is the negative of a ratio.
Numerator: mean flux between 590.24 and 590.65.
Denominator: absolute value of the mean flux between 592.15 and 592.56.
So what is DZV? -0.96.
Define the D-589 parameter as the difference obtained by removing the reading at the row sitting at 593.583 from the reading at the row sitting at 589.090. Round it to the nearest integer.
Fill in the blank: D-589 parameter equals -19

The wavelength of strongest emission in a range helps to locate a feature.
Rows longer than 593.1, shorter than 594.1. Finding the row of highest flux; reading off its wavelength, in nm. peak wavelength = 593.583 nm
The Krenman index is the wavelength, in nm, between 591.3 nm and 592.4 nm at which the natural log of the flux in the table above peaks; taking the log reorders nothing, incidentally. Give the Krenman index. 591.400 nm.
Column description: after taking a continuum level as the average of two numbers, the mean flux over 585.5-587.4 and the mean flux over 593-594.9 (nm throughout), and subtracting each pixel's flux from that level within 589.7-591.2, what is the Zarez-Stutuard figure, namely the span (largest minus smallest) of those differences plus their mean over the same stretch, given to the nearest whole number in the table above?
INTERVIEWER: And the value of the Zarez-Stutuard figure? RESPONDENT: 17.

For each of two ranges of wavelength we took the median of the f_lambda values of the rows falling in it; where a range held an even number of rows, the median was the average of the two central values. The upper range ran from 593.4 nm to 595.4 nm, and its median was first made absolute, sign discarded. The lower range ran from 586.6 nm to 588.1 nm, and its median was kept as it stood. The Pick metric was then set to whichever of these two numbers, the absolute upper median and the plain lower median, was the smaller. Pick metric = 50.5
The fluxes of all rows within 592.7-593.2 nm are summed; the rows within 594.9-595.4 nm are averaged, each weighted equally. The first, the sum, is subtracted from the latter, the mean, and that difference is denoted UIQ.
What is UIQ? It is -149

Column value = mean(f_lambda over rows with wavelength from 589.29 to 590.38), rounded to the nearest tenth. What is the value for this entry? 39.4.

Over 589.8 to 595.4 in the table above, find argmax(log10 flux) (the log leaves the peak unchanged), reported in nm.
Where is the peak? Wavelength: 594.403 nm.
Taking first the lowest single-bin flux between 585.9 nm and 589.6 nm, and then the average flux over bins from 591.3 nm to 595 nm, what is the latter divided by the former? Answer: 1.61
